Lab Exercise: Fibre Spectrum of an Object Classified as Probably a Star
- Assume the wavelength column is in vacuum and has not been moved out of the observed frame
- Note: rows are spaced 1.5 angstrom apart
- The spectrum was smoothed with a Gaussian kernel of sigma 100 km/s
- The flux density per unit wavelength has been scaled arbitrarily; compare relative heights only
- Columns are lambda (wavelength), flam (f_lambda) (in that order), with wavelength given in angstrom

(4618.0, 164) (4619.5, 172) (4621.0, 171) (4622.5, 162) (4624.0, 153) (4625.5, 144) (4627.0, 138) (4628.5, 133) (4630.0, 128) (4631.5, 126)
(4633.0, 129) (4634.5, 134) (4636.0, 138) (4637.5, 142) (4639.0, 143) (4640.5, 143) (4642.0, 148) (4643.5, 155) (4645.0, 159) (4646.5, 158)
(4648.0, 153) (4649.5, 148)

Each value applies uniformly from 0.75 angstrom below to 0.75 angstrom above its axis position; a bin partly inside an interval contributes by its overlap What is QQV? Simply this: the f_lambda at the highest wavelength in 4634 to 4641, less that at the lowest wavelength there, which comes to 9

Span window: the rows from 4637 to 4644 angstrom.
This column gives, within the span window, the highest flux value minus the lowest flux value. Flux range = 13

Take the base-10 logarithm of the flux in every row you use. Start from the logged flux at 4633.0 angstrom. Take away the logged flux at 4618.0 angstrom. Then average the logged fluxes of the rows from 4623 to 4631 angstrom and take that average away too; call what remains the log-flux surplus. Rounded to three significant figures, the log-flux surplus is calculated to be -2.25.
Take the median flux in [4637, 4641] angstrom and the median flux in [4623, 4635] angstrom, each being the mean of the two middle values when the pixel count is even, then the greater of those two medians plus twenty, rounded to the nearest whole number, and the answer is 163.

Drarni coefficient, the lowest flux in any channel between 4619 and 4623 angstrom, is 162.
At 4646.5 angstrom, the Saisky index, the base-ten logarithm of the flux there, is 2.20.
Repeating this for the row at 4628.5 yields 2.12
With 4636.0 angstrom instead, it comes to 2.14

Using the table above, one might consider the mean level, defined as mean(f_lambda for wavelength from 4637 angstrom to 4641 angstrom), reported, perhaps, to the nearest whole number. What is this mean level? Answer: 143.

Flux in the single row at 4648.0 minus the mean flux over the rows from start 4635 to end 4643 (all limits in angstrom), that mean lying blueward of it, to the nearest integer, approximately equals 10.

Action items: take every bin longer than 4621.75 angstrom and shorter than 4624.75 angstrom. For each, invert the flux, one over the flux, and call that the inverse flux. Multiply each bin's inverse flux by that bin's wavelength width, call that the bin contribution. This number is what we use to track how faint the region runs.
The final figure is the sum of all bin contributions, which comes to 0.0191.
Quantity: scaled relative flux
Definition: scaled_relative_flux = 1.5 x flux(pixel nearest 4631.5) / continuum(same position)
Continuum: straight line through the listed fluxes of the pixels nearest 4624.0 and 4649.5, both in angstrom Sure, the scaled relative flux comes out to 1.25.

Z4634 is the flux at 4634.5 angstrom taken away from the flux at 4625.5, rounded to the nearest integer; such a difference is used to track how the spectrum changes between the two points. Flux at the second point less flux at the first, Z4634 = 10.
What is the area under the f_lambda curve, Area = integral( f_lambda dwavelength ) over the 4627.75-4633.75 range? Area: 774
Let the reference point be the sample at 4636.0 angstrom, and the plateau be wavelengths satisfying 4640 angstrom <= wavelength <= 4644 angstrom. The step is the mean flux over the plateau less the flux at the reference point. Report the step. 11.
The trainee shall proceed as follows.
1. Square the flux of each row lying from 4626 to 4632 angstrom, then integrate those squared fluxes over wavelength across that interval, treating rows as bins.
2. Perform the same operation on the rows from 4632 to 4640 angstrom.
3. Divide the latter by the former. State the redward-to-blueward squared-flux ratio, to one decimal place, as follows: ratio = 1.4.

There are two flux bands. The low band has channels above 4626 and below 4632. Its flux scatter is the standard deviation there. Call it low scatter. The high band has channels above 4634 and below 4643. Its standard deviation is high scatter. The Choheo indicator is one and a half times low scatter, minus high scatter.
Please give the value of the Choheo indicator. 3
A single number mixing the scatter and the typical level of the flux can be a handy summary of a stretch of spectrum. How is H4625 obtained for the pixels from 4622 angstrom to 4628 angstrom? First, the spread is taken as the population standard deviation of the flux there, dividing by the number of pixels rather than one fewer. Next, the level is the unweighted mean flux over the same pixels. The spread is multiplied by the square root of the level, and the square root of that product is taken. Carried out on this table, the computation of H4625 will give 10.5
